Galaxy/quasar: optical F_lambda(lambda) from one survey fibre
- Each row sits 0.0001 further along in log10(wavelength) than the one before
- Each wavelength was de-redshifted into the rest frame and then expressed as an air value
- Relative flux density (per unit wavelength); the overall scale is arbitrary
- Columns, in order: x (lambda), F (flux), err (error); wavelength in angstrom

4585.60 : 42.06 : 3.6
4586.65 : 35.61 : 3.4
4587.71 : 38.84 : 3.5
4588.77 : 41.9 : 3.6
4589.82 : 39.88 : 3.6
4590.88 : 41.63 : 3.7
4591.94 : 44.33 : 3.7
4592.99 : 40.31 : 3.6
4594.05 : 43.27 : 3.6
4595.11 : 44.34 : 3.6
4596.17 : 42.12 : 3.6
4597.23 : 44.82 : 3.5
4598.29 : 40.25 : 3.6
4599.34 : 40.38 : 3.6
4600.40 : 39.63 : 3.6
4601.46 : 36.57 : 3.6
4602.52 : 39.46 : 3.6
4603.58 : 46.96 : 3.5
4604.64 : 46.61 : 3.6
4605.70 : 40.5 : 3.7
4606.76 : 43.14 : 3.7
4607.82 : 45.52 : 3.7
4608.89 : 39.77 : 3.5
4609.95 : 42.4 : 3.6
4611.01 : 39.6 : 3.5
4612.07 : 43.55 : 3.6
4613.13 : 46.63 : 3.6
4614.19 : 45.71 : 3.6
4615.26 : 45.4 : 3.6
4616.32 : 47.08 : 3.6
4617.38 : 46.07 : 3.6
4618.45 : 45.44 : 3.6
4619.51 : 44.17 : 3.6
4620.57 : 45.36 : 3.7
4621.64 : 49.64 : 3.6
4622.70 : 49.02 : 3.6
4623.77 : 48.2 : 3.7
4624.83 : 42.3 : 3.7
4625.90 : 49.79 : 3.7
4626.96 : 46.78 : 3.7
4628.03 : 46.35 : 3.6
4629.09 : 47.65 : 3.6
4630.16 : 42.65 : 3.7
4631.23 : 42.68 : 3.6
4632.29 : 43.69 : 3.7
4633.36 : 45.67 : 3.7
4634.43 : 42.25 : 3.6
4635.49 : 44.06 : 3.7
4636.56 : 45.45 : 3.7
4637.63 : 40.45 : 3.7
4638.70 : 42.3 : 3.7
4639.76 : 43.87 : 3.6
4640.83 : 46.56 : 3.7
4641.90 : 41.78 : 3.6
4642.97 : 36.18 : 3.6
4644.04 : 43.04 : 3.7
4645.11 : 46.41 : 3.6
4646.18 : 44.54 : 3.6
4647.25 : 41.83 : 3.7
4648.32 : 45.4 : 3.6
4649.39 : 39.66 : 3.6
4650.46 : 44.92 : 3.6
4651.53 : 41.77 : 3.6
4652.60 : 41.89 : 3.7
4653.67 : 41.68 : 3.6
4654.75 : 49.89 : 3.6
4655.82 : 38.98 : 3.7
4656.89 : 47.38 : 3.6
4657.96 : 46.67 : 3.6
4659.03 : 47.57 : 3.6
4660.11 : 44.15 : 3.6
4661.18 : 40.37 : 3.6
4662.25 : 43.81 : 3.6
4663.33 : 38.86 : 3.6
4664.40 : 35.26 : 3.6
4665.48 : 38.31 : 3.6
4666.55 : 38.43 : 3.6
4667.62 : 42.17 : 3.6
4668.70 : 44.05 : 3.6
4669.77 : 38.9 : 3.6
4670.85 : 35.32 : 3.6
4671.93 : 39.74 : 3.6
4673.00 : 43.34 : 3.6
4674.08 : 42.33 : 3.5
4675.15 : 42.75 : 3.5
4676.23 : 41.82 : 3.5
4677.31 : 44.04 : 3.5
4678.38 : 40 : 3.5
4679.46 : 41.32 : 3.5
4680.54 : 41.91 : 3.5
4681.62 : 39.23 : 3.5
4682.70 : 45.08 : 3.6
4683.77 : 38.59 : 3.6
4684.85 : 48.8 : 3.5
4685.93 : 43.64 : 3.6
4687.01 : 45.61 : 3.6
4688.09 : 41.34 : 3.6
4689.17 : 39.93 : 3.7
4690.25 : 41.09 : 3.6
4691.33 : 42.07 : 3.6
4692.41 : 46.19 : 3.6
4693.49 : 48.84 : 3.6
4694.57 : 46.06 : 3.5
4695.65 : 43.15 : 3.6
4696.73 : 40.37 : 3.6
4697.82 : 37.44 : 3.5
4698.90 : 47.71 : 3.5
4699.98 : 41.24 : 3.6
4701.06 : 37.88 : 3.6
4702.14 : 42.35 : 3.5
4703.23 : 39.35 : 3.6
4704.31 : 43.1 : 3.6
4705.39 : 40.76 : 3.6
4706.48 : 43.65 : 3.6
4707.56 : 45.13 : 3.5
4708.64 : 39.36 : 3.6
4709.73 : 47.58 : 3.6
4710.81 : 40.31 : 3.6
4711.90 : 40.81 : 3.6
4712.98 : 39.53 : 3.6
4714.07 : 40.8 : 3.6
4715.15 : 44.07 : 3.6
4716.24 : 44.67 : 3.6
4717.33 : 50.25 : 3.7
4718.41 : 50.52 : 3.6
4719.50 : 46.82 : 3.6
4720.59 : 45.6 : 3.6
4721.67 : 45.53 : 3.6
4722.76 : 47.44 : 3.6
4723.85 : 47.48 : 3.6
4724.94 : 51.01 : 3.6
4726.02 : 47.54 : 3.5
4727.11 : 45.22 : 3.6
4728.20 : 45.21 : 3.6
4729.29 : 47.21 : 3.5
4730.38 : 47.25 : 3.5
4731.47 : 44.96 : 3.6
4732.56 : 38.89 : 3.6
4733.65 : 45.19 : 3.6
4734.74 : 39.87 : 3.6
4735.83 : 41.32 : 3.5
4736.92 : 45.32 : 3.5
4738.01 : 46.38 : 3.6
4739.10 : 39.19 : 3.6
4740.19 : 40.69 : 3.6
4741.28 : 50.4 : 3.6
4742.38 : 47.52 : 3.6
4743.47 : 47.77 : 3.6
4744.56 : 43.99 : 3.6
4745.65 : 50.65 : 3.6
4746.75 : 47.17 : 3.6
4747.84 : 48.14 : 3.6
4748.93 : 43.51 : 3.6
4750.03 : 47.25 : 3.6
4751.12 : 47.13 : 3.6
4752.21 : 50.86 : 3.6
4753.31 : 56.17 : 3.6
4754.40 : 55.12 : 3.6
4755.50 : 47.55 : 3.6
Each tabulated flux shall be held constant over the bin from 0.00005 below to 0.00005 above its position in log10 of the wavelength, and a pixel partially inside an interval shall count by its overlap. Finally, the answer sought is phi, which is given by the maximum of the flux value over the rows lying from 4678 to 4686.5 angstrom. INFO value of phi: 48.8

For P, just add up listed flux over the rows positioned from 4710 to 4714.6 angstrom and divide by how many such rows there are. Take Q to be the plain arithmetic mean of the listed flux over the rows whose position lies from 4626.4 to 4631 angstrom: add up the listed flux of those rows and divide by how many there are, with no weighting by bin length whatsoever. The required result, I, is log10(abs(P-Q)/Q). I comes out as -0.92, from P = 40.4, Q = 46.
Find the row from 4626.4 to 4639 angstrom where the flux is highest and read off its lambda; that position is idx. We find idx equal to 4629.09 angstrom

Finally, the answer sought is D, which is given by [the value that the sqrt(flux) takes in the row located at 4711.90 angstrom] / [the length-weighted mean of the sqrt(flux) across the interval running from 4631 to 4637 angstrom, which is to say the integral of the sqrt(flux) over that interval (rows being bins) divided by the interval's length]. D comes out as 0.96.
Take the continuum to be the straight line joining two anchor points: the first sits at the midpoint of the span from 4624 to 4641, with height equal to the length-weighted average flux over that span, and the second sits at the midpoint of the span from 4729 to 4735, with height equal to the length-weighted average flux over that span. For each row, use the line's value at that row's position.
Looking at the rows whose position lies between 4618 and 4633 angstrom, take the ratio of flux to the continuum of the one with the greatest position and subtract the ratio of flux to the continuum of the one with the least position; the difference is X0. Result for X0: -0.04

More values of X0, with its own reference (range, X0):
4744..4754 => 0.28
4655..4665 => -0.08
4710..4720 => 0.15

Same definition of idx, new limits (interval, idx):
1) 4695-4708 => 4698.90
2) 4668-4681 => 4668.70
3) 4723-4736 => 4724.94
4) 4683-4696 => 4693.49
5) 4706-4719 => 4718.41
